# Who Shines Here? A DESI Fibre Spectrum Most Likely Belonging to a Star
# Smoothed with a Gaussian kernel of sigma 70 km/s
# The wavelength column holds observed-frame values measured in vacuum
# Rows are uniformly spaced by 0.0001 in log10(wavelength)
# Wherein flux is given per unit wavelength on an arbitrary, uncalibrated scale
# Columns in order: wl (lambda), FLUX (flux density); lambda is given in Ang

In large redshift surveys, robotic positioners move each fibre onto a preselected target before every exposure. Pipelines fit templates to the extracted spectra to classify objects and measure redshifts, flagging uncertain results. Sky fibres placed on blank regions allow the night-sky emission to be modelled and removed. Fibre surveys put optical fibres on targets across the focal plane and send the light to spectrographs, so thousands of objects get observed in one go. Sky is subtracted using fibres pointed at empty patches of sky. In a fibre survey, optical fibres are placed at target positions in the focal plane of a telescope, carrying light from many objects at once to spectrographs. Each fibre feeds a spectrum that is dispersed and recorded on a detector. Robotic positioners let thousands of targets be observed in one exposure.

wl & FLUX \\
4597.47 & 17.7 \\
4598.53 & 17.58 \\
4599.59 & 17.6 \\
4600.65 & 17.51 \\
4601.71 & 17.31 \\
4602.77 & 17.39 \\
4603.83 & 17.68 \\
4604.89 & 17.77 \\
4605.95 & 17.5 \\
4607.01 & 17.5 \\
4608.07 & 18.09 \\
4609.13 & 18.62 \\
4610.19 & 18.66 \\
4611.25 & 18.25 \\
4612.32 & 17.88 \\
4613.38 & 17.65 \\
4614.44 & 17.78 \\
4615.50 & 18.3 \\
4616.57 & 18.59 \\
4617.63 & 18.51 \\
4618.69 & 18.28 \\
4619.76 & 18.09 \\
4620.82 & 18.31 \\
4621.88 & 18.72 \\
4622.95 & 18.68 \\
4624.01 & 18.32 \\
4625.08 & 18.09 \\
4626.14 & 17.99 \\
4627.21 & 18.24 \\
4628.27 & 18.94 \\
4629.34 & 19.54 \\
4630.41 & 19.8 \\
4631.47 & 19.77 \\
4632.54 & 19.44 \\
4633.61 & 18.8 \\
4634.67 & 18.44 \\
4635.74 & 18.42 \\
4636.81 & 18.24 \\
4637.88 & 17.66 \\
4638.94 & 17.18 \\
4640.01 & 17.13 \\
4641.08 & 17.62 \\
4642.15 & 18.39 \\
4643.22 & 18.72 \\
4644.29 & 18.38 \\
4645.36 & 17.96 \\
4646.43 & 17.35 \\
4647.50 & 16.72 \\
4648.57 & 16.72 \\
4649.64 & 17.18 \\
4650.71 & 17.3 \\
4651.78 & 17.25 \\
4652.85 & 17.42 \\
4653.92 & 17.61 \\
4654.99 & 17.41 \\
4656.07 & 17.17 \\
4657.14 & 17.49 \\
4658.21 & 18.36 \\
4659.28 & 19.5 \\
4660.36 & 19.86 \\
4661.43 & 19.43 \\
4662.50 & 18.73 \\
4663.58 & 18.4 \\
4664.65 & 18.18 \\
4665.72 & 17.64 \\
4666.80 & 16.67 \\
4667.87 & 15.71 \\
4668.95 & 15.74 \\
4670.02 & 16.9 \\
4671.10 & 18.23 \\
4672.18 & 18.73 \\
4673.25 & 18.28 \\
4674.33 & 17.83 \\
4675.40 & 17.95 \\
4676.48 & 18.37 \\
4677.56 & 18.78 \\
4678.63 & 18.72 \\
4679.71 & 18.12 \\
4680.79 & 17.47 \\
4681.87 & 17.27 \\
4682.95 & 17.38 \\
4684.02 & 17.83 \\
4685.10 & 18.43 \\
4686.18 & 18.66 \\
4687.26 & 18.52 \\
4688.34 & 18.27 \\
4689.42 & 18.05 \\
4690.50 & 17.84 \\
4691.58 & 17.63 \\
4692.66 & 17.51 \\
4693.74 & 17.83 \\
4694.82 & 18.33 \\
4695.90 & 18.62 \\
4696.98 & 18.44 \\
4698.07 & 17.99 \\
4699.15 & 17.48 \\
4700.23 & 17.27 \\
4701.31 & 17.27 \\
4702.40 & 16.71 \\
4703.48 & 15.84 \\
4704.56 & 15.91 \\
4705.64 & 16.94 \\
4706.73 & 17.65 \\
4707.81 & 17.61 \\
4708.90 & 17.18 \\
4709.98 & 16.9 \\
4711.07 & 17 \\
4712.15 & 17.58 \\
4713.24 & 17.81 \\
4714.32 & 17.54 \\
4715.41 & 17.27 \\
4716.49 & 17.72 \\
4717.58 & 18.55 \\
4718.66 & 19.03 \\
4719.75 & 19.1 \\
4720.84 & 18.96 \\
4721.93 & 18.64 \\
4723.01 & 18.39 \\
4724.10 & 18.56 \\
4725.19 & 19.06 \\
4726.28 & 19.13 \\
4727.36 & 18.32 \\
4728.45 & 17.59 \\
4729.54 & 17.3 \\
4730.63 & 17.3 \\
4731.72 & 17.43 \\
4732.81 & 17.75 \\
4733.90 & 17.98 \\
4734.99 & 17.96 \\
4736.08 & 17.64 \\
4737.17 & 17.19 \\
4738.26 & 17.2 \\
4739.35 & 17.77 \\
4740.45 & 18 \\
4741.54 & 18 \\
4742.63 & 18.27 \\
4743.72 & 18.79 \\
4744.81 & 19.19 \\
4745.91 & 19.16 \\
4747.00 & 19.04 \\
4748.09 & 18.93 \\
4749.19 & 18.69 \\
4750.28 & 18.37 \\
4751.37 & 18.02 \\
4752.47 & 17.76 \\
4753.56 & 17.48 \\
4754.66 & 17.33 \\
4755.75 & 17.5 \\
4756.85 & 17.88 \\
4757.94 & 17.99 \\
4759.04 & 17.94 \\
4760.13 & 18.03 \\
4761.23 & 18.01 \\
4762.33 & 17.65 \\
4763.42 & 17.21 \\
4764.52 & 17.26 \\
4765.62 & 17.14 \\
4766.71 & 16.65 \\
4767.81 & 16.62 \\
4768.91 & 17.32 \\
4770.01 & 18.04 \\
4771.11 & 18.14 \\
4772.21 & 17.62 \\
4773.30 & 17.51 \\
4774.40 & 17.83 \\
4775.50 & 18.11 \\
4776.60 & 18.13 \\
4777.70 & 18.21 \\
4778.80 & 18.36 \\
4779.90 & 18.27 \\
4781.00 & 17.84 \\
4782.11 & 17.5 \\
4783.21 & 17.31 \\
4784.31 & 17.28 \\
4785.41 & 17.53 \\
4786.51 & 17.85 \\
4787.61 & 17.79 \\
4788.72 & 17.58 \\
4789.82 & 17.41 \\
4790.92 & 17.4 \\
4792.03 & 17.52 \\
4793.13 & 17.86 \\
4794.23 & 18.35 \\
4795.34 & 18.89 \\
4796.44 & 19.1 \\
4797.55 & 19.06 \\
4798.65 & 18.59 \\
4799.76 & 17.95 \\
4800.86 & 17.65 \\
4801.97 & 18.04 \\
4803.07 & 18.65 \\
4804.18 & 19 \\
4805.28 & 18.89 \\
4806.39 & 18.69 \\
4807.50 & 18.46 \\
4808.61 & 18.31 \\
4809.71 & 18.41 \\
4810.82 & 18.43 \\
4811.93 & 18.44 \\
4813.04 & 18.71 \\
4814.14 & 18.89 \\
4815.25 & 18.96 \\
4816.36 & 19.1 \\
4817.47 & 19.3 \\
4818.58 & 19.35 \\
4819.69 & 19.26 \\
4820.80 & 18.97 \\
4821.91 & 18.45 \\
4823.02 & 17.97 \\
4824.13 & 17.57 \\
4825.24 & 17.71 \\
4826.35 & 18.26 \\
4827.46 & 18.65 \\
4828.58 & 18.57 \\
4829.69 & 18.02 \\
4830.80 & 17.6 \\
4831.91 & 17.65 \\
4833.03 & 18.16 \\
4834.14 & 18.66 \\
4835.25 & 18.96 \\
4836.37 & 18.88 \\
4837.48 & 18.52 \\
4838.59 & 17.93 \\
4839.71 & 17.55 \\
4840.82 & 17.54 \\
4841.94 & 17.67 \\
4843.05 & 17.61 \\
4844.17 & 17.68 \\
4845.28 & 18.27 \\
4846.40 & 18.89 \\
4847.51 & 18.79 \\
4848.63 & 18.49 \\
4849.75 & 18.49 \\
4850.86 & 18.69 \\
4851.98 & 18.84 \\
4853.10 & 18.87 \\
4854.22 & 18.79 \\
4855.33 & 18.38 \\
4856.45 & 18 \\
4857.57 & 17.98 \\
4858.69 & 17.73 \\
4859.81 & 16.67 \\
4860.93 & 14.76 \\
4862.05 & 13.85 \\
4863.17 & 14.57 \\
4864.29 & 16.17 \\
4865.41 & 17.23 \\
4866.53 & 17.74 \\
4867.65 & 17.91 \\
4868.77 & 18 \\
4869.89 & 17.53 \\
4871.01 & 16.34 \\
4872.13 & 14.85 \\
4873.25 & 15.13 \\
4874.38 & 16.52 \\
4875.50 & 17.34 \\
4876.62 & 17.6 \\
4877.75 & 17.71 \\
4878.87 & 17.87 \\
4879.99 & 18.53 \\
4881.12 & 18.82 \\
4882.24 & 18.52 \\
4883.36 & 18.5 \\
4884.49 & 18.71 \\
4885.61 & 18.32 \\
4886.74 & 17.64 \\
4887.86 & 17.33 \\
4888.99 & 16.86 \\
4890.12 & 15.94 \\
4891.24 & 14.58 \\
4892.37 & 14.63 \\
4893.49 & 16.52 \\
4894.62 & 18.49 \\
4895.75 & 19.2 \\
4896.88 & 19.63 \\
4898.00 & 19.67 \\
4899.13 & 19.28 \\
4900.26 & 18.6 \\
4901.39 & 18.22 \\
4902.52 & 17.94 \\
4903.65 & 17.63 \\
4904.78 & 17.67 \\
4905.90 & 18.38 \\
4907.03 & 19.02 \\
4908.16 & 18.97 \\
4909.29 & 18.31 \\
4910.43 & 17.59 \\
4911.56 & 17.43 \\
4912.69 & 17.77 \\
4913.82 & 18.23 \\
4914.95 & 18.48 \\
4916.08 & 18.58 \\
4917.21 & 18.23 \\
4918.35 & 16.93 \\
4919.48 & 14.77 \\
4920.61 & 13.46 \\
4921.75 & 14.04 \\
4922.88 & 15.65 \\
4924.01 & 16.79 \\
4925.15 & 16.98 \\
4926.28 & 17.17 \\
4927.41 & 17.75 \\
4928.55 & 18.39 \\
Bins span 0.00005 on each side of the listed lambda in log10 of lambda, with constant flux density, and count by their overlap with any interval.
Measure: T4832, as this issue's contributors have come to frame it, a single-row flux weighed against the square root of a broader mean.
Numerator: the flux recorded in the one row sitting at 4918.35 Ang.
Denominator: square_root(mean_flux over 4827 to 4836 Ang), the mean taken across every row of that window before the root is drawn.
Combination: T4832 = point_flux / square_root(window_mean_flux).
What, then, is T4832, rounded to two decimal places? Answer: 3.96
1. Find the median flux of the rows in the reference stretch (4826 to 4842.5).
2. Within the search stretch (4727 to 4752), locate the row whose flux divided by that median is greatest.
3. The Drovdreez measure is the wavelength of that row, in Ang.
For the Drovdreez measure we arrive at 4744.81 Ang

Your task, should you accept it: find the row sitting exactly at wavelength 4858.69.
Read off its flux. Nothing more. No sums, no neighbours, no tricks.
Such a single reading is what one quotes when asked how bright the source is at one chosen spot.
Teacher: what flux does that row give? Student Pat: 17.73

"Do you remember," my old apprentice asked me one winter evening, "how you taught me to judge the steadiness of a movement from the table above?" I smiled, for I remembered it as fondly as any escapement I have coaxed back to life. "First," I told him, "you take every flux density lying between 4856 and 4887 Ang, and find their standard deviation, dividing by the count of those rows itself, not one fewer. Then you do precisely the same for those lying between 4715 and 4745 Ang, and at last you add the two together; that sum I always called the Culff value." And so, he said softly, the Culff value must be 2.0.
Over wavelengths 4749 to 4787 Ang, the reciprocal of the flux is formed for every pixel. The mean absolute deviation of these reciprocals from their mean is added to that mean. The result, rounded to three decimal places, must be 0.058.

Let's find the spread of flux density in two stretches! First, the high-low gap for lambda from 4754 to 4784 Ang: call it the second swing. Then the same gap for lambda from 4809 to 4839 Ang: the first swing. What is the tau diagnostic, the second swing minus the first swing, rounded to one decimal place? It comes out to 0.0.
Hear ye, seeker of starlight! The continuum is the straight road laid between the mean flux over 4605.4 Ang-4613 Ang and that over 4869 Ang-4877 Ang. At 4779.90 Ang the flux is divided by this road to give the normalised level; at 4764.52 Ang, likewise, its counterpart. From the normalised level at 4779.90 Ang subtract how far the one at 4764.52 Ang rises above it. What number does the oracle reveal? 1.14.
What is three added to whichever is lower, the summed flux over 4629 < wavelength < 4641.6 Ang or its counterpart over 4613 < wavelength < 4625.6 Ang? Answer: 222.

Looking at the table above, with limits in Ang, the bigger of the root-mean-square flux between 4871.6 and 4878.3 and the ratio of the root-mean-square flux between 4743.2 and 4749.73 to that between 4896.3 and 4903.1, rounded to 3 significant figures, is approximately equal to 16.6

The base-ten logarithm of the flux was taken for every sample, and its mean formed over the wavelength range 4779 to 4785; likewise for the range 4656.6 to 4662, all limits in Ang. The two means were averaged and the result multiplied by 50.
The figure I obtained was 63.1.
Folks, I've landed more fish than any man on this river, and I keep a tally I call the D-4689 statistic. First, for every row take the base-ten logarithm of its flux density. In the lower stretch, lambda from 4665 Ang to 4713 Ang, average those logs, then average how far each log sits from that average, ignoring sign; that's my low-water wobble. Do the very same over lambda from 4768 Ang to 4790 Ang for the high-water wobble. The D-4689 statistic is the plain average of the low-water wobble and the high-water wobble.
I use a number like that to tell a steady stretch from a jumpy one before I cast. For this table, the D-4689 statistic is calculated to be 0.012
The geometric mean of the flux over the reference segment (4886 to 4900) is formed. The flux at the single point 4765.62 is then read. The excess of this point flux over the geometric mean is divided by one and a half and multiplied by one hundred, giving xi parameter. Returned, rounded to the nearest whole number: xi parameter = -17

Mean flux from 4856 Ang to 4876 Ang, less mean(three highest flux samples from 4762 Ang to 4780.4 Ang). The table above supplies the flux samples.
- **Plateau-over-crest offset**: -1.7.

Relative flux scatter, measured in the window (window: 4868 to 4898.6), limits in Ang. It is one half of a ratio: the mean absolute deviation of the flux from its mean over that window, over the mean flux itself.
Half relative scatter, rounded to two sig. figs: 0.033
